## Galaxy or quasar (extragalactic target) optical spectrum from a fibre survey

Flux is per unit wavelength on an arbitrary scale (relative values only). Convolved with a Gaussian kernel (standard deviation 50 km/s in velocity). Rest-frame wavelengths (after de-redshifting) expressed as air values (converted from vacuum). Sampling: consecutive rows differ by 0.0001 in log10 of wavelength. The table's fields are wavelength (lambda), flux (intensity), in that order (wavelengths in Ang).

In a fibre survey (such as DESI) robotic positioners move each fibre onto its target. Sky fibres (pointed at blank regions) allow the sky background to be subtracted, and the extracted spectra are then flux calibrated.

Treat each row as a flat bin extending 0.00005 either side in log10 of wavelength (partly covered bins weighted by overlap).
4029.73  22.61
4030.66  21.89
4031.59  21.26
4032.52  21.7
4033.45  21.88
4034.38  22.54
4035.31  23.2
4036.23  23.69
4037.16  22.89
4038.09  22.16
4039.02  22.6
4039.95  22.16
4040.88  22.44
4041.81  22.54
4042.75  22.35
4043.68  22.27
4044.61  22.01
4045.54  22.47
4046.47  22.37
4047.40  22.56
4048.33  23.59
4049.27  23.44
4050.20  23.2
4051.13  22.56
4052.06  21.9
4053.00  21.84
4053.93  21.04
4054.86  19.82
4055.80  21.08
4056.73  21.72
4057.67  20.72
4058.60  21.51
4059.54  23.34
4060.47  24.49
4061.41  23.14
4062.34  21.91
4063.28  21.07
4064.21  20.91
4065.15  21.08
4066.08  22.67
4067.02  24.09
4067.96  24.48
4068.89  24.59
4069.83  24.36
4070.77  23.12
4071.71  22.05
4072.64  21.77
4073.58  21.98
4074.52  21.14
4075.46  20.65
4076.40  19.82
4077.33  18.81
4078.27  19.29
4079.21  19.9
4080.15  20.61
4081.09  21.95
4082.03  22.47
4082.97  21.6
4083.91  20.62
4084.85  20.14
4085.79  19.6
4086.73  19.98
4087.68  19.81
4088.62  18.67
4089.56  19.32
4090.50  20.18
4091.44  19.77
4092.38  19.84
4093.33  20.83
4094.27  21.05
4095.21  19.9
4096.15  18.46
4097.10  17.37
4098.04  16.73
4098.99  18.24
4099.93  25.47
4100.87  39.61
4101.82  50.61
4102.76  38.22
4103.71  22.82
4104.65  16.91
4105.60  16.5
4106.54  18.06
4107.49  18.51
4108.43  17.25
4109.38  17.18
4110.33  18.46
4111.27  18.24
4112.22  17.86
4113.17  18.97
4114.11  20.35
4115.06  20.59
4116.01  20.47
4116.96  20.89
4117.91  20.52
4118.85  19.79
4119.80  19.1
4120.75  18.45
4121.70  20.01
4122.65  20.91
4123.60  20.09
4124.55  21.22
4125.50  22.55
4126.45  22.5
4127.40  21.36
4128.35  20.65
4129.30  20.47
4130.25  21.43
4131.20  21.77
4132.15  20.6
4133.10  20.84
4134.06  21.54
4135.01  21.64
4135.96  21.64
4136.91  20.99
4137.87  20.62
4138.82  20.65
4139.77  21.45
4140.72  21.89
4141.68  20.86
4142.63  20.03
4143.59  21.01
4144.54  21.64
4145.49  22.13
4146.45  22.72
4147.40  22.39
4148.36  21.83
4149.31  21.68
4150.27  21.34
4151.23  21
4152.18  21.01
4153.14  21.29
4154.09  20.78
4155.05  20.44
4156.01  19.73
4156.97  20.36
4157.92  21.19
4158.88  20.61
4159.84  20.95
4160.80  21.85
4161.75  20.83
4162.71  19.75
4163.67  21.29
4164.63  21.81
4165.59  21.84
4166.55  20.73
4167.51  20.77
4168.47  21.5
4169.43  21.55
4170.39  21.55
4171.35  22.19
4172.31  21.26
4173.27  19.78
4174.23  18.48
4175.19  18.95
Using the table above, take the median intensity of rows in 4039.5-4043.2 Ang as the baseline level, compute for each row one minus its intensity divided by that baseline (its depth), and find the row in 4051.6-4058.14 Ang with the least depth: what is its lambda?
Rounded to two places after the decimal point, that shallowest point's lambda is 4052.06 Ang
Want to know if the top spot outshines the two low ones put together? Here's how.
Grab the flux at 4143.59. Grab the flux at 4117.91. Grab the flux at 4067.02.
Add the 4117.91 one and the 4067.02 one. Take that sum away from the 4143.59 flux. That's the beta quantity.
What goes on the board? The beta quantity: -24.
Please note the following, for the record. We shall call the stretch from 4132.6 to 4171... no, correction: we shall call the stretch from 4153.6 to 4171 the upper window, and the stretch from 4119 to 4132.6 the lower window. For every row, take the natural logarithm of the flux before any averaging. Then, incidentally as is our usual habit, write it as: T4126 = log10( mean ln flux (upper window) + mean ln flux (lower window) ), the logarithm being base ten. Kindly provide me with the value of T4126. 0.784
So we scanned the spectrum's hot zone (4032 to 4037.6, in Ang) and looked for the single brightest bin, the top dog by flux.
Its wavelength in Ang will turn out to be 4036.23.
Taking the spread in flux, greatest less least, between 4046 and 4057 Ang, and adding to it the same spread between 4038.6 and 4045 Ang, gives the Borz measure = 4.4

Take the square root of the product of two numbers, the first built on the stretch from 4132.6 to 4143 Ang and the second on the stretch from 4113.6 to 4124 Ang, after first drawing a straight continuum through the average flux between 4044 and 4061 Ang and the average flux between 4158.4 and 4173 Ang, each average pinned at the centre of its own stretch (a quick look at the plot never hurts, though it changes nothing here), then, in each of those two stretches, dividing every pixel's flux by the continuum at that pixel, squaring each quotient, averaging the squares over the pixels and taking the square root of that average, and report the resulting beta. 0.96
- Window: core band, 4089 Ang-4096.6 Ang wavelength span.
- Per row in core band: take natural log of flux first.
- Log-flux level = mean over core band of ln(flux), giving 2.99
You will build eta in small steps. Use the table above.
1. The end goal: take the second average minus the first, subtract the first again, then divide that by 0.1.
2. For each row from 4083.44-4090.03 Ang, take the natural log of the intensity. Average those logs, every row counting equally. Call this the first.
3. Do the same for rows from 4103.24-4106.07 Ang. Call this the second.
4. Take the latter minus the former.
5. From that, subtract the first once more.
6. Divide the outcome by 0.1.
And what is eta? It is -30.4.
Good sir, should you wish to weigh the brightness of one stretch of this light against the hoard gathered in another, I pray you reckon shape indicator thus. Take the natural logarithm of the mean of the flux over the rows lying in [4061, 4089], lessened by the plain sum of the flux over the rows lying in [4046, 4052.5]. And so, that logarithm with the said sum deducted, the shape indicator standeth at -157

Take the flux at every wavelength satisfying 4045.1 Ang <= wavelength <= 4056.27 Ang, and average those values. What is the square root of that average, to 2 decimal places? 4.71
